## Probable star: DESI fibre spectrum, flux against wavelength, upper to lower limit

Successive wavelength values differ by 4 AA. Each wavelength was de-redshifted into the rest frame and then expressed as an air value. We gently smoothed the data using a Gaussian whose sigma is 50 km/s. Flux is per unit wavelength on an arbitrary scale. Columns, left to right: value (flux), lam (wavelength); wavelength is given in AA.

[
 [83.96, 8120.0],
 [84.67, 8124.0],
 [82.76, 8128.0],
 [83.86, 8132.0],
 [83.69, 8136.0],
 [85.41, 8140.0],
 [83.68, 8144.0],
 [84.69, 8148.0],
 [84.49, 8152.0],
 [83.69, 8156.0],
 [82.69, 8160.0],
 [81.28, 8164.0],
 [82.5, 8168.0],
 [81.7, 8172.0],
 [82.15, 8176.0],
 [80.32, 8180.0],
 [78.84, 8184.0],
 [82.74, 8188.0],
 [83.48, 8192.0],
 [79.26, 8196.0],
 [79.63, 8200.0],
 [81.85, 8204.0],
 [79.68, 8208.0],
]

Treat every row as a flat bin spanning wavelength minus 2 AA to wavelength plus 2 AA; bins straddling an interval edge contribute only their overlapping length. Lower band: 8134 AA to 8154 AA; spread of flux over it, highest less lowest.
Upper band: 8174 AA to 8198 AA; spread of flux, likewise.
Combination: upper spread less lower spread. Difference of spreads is 2.9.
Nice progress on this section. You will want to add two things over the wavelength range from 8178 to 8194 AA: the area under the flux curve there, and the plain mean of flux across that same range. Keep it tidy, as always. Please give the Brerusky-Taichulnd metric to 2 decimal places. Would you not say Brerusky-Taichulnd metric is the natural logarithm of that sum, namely 7.23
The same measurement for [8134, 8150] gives 7.27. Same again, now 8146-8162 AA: 7.26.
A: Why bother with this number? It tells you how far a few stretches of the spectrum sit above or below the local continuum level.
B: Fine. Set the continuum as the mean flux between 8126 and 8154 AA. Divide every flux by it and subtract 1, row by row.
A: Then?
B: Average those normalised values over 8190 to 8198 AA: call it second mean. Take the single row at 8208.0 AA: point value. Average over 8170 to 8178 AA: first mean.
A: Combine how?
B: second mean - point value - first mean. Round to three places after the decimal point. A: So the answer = 0.046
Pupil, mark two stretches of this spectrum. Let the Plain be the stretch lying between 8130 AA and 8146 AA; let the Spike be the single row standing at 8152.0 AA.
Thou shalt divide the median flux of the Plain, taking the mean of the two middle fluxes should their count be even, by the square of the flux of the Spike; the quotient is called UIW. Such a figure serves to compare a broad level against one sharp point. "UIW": 0.0117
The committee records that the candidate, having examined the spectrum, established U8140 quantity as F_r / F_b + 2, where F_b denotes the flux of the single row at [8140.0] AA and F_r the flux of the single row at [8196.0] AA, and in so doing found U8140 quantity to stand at 2.93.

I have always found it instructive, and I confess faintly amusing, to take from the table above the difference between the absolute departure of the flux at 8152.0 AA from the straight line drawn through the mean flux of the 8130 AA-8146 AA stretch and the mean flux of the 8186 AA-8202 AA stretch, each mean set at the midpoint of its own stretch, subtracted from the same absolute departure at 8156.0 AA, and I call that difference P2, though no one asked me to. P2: -0.6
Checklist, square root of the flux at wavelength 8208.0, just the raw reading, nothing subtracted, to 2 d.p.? 8.93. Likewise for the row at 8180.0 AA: 8.96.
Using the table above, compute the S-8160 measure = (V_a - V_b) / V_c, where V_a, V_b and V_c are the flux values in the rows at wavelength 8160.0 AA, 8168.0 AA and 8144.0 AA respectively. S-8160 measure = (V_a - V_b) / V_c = 0.00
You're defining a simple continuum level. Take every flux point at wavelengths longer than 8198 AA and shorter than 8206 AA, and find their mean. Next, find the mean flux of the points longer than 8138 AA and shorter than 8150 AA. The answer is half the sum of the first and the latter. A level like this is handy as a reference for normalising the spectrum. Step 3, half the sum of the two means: 82.67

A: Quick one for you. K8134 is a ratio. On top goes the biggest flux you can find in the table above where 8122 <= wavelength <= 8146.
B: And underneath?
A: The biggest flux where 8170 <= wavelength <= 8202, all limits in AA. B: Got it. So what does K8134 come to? 1.02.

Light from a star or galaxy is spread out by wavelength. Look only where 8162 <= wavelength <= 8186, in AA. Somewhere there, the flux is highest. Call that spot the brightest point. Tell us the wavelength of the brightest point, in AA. 8168.0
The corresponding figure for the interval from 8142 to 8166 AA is 8148.0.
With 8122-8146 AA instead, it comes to 8140.0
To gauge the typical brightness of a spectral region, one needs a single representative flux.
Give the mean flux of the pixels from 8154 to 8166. 82.6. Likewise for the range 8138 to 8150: 84.6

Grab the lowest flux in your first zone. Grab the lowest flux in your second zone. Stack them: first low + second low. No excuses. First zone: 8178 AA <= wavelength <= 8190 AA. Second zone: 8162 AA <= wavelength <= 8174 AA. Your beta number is 160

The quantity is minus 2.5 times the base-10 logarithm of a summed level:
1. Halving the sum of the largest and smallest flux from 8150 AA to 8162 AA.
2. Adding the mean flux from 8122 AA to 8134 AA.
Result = -5.56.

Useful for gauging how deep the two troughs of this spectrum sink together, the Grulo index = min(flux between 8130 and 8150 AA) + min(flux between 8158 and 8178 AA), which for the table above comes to 165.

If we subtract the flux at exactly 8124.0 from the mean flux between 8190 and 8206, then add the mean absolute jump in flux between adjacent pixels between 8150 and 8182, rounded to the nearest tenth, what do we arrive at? -2.5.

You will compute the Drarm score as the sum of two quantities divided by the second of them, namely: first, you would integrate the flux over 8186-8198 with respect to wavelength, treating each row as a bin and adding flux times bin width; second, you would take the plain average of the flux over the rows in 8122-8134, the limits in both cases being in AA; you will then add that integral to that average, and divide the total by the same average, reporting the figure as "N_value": 12.7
